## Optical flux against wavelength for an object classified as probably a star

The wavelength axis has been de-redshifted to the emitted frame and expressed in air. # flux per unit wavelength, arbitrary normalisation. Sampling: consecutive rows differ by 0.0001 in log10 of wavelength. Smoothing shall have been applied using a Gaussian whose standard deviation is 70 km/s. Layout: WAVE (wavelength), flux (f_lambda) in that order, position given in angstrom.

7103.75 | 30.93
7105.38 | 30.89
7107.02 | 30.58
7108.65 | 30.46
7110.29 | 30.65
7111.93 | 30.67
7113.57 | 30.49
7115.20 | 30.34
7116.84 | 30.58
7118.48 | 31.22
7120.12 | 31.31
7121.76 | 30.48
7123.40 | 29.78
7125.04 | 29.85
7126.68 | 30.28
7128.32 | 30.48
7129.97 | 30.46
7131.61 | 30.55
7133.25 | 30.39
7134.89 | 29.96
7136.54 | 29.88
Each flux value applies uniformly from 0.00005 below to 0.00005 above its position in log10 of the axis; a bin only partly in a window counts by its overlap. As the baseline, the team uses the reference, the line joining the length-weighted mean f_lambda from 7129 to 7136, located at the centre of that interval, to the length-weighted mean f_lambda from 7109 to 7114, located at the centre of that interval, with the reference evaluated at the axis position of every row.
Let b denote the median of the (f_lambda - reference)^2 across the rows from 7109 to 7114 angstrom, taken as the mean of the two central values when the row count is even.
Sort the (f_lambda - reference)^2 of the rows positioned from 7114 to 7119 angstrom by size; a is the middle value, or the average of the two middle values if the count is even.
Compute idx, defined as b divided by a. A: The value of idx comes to 0.26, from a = 0.03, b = 0.0071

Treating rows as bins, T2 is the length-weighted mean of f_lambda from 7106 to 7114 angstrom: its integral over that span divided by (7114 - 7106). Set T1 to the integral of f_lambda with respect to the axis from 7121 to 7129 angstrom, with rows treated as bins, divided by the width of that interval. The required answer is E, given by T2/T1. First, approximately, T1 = 30.2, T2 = 30.6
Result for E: 1.01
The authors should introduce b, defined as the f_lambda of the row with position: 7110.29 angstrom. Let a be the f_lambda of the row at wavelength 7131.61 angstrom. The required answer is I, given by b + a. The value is 61.20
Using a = 30.55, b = 30.65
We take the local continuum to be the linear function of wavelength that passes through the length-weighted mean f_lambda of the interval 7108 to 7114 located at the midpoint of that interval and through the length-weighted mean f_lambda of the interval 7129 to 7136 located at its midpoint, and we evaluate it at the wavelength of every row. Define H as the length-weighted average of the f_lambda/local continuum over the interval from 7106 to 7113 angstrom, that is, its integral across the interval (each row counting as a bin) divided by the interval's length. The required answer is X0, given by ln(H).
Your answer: 0.001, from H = 1.00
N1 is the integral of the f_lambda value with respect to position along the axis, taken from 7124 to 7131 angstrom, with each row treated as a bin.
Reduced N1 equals 212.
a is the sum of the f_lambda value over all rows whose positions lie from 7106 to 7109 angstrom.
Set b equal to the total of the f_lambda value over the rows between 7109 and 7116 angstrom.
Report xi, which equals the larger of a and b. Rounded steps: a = 61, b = 122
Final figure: 122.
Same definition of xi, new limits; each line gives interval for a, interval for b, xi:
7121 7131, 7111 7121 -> 185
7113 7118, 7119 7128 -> 152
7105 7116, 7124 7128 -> 214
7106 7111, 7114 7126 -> 214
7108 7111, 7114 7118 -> 61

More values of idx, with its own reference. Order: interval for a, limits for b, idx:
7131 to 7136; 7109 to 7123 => 0.20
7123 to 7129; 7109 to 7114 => 0.05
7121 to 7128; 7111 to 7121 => 0.15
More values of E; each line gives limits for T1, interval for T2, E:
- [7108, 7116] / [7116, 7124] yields 1.01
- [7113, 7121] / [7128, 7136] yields 0.98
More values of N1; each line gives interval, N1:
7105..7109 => 123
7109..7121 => 369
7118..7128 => 305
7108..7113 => 153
